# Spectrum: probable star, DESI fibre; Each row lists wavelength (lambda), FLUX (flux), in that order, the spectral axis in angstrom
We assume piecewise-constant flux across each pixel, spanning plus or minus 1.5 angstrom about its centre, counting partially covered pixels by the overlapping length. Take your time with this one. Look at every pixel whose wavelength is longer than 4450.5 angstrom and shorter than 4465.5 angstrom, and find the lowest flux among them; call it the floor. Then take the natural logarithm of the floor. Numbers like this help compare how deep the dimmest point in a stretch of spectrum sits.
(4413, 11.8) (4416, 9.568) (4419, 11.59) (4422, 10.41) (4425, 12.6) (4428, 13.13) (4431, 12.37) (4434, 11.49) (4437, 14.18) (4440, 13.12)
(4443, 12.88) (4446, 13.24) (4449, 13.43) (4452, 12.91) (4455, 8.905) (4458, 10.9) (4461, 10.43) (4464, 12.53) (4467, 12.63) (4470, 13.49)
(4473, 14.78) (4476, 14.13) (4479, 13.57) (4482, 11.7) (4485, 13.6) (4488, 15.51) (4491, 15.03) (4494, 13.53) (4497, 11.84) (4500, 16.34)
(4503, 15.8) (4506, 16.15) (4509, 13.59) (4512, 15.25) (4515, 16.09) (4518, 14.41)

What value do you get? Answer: 2.19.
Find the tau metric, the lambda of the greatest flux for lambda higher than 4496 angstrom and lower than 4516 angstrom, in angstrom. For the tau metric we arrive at 4500 angstrom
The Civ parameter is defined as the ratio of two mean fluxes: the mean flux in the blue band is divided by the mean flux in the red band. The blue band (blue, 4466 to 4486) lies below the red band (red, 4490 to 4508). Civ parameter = 0.91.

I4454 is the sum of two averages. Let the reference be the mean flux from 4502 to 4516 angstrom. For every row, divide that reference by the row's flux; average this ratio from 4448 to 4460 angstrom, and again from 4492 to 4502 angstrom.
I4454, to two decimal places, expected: 2.49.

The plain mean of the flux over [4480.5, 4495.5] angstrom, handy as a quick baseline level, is 13.9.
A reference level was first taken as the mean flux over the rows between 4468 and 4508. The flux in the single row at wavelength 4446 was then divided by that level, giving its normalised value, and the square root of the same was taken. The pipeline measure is 0.96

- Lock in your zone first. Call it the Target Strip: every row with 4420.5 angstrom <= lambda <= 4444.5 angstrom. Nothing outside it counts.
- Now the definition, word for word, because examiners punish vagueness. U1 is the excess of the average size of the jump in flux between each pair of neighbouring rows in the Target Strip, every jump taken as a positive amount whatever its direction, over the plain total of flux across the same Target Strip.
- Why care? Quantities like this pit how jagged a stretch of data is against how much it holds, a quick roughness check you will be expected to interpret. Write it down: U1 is -99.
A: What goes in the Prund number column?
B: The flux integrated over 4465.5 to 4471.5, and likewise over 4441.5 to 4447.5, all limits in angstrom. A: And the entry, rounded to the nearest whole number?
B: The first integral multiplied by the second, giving 6140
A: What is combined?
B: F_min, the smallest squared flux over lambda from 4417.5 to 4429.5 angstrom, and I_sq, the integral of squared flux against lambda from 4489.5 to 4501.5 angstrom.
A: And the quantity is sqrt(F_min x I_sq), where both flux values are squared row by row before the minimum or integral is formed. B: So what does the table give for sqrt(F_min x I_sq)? 515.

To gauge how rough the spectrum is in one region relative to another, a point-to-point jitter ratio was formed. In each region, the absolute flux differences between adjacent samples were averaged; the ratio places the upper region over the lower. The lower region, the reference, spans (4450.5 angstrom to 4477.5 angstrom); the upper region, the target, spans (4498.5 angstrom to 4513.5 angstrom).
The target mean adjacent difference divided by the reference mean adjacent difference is 0.89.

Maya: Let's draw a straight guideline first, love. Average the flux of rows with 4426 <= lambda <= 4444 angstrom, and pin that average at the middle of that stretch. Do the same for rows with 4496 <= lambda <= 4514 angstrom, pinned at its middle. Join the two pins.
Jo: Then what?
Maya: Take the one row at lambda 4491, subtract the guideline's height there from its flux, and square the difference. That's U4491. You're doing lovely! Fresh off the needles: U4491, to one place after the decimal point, 0.3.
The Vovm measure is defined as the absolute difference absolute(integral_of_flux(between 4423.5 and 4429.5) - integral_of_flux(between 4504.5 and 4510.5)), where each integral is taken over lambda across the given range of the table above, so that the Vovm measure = 12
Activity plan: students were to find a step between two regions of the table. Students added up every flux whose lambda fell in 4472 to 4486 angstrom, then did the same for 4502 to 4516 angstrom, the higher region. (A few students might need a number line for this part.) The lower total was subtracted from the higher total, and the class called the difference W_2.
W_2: 9.1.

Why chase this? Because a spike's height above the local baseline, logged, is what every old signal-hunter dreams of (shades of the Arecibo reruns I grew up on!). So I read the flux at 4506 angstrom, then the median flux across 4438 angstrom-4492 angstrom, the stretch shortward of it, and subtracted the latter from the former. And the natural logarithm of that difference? 1.1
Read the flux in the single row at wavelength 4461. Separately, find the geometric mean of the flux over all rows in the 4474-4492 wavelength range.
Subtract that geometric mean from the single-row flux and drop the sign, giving 3.4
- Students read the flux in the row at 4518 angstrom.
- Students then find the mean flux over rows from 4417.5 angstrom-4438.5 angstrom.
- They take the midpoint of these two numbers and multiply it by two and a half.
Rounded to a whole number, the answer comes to 33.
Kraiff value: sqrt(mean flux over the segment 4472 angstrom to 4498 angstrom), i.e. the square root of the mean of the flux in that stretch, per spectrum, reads 3.71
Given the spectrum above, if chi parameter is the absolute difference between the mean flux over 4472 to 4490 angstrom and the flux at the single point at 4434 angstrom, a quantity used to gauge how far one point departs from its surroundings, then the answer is 2.4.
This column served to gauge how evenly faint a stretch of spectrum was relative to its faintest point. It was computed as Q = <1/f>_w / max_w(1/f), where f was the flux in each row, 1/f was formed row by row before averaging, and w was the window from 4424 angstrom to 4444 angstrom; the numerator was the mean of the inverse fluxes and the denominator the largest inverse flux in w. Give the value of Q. 0.90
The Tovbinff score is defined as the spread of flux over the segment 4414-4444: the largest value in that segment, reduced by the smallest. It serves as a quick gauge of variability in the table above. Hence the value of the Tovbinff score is 4.6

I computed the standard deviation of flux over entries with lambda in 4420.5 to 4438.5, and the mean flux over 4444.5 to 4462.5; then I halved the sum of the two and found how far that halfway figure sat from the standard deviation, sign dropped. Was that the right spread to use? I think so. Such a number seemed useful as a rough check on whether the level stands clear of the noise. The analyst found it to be 5.2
